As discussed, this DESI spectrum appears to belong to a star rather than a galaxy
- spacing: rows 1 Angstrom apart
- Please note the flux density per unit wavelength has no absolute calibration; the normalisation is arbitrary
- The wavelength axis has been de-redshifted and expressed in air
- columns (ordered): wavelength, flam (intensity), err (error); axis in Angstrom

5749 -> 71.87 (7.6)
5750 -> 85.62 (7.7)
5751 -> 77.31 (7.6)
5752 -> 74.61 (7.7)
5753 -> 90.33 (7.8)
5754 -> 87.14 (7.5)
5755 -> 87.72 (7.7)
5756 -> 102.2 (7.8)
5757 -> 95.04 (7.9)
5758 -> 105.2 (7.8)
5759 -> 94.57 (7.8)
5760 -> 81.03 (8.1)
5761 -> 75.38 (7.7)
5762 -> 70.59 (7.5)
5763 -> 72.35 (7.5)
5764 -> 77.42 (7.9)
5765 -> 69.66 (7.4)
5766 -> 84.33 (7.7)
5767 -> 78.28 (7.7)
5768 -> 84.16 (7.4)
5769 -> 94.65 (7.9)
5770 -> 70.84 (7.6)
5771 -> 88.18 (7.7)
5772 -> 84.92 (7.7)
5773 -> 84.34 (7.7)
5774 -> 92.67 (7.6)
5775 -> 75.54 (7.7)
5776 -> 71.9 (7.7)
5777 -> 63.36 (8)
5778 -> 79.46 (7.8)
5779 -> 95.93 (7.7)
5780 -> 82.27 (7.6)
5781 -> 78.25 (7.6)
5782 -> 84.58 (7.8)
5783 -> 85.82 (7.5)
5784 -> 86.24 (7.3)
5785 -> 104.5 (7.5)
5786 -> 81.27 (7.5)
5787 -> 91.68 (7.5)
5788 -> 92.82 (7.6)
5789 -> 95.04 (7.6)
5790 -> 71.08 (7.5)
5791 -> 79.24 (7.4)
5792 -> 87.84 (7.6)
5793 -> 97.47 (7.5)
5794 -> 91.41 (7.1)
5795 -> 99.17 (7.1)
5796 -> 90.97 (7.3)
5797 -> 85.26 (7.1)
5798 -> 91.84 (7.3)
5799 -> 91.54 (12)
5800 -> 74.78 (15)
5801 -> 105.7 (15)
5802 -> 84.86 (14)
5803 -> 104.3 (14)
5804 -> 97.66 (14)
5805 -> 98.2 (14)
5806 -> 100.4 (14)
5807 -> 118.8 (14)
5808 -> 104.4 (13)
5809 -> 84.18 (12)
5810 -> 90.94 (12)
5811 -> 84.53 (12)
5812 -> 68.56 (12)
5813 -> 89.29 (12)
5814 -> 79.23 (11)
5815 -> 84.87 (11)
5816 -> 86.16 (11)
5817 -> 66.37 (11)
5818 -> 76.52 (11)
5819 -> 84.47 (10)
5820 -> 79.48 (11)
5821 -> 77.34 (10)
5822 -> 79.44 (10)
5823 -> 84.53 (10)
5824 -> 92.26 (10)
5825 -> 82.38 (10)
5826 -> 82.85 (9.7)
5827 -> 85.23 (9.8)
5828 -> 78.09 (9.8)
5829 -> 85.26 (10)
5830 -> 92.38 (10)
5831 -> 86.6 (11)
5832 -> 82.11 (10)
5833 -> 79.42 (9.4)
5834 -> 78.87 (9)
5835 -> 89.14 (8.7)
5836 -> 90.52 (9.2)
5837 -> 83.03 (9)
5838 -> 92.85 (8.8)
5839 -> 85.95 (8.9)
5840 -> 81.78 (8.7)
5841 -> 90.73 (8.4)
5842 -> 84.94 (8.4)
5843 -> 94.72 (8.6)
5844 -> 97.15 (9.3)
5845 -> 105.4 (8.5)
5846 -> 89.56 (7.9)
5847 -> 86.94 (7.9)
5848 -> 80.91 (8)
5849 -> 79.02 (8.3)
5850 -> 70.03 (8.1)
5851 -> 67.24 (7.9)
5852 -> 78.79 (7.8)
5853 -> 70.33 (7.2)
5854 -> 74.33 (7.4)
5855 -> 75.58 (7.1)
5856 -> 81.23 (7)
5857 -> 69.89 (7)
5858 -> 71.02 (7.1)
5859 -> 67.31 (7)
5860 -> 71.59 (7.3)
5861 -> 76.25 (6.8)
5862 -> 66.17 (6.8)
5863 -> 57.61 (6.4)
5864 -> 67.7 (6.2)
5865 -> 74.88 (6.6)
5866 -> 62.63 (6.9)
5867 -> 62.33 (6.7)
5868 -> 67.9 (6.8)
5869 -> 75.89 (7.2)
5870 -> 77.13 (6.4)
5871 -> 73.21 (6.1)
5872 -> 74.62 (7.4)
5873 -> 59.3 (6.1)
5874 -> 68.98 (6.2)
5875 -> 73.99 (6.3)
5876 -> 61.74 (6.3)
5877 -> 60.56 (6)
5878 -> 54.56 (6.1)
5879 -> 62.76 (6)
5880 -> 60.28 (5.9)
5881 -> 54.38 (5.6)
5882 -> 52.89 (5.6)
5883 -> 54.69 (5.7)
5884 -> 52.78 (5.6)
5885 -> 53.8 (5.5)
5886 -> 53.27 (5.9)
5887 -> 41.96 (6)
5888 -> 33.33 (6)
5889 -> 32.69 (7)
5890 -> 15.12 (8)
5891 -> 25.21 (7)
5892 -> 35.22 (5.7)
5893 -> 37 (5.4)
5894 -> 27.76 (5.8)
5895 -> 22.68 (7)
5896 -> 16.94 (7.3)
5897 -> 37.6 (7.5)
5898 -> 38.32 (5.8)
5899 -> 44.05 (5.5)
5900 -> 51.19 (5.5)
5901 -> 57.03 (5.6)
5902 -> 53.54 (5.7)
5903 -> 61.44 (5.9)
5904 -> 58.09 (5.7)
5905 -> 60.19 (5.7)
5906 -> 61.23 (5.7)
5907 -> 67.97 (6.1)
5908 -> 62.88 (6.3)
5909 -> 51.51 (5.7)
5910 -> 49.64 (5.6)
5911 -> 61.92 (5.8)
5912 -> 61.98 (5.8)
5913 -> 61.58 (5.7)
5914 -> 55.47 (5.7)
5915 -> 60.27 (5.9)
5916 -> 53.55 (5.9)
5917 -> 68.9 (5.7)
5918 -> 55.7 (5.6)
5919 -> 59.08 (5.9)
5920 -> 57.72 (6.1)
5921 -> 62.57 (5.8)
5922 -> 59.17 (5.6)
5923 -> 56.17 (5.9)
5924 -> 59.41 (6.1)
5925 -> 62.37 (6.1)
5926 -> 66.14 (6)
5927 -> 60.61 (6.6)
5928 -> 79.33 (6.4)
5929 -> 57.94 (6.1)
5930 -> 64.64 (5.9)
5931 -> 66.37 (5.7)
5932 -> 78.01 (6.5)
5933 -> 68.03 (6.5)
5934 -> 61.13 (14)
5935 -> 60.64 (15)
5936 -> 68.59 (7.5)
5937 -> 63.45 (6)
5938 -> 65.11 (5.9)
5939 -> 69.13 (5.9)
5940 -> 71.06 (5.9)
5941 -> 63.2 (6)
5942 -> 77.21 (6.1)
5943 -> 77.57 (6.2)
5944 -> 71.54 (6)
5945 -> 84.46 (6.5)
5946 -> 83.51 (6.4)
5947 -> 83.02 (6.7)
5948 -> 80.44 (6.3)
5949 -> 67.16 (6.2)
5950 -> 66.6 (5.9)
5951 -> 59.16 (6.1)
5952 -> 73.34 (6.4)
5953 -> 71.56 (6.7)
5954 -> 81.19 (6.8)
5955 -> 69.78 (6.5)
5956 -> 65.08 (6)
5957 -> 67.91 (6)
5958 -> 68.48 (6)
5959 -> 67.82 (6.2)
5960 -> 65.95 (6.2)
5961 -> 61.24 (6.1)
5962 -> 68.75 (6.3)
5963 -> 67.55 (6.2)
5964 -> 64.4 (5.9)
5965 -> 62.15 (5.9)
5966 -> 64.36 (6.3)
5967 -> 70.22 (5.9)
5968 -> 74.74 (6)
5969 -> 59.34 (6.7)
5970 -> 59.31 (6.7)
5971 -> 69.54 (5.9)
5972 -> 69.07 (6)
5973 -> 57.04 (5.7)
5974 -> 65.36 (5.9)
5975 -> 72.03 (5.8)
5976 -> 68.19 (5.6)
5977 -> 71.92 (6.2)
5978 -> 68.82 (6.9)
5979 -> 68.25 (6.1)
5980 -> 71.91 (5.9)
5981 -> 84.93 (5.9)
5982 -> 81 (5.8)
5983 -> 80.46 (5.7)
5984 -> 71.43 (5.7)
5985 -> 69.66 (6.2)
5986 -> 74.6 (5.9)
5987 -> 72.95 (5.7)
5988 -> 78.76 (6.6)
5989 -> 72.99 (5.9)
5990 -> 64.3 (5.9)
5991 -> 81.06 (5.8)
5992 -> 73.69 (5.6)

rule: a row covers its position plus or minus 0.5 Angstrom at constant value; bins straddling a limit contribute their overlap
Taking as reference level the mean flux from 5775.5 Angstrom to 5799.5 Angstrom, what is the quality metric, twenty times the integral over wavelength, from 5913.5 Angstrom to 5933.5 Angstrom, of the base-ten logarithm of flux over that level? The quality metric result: -57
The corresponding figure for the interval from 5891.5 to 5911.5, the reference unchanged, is -113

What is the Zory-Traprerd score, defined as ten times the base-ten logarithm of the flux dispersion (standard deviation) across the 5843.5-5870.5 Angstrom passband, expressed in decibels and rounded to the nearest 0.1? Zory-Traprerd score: 10.2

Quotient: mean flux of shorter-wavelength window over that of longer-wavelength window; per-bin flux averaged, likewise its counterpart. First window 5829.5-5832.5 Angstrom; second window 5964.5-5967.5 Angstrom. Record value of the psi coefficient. 1.3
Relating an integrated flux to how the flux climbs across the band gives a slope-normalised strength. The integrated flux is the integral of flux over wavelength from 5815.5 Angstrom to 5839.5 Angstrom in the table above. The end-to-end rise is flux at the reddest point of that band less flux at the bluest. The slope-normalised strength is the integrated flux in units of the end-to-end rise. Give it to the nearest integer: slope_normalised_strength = -9530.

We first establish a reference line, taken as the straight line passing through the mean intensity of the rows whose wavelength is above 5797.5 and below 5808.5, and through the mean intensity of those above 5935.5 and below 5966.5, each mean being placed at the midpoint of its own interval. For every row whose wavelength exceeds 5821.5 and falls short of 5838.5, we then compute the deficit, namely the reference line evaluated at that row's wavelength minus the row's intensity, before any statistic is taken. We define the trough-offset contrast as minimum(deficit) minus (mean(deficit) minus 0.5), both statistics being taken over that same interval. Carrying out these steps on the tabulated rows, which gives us -8.8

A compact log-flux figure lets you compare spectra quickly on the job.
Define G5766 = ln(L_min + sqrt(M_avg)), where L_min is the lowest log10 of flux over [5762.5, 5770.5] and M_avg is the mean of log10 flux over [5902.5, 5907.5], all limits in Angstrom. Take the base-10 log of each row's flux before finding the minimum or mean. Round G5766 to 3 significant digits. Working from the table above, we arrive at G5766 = 1.16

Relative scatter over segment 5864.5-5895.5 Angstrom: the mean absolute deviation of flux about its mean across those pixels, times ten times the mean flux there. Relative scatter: 7410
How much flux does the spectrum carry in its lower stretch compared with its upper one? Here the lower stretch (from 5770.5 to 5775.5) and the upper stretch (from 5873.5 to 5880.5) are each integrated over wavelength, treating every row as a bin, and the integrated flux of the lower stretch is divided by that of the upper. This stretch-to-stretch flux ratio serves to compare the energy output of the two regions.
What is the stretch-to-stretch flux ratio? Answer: 1.0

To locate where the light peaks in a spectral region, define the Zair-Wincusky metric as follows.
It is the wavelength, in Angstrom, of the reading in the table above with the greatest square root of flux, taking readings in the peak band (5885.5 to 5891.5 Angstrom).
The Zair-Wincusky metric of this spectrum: 5886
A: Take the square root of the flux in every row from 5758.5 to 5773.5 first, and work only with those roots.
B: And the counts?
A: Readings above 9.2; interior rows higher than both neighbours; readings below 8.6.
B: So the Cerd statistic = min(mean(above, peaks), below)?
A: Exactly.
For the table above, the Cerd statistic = 4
